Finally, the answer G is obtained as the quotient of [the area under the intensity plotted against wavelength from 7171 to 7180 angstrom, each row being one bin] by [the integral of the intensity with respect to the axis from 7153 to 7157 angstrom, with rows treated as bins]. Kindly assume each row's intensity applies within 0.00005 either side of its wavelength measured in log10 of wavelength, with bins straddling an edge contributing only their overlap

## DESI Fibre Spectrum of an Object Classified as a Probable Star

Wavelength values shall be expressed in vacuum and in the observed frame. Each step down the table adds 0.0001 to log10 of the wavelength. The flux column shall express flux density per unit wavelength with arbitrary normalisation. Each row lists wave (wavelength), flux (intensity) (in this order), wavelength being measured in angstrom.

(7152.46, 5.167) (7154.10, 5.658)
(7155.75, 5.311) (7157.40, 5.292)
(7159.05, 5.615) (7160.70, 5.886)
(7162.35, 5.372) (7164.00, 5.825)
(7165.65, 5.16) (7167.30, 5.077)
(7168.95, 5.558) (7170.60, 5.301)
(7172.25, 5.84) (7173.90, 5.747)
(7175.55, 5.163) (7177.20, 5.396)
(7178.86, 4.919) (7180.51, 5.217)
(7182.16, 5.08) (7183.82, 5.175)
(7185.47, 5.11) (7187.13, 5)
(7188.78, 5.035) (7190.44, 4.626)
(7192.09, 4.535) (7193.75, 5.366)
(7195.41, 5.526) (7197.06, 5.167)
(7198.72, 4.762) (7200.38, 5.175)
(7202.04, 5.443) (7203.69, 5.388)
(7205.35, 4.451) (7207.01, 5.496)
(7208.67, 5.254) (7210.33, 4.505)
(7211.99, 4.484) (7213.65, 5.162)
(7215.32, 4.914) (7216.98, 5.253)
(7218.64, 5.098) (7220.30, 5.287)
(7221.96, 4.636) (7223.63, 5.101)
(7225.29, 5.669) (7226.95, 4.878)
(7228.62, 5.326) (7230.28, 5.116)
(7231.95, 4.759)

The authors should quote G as 2.2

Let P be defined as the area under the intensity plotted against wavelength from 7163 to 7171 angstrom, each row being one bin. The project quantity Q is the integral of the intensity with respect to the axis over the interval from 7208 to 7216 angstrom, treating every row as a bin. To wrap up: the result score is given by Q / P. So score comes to 0.90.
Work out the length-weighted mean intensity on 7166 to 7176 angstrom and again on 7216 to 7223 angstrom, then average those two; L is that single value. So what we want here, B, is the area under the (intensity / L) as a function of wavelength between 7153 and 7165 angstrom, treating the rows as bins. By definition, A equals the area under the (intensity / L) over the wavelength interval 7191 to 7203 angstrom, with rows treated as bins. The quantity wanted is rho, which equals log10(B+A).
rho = 1.39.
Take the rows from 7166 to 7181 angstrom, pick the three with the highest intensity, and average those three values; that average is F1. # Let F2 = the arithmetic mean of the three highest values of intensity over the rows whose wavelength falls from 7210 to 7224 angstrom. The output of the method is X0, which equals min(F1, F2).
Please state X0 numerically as 5.23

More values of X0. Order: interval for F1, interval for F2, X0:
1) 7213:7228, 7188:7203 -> 5.40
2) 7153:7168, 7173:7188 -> 5.45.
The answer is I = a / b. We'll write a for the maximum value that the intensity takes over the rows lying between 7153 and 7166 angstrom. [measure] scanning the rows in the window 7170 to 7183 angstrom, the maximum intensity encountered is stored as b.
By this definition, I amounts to 1.01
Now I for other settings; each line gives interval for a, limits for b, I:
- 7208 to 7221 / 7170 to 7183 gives 0.91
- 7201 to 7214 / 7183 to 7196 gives 0.99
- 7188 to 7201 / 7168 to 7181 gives 0.95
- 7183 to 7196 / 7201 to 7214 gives 1.01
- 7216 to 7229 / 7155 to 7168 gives 0.96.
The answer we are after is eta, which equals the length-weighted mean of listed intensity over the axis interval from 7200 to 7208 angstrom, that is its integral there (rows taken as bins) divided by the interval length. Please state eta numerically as 5.2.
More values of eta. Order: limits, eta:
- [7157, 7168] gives 5.5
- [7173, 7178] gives 5.4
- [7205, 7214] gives 4.9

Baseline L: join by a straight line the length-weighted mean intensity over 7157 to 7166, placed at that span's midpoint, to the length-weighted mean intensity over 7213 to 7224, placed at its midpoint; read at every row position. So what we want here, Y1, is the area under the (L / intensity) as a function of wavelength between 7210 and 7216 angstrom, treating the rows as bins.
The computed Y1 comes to 6.4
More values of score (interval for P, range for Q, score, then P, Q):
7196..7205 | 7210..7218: 0.84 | 46.5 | 39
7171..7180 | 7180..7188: 0.84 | 48.6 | 41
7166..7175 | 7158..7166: 0.91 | 49.3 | 45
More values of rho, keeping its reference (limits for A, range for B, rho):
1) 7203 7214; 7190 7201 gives 1.32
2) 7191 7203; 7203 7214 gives 1.34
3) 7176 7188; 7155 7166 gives 1.37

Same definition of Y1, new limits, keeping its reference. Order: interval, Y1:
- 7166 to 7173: 7.1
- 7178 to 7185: 7.4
